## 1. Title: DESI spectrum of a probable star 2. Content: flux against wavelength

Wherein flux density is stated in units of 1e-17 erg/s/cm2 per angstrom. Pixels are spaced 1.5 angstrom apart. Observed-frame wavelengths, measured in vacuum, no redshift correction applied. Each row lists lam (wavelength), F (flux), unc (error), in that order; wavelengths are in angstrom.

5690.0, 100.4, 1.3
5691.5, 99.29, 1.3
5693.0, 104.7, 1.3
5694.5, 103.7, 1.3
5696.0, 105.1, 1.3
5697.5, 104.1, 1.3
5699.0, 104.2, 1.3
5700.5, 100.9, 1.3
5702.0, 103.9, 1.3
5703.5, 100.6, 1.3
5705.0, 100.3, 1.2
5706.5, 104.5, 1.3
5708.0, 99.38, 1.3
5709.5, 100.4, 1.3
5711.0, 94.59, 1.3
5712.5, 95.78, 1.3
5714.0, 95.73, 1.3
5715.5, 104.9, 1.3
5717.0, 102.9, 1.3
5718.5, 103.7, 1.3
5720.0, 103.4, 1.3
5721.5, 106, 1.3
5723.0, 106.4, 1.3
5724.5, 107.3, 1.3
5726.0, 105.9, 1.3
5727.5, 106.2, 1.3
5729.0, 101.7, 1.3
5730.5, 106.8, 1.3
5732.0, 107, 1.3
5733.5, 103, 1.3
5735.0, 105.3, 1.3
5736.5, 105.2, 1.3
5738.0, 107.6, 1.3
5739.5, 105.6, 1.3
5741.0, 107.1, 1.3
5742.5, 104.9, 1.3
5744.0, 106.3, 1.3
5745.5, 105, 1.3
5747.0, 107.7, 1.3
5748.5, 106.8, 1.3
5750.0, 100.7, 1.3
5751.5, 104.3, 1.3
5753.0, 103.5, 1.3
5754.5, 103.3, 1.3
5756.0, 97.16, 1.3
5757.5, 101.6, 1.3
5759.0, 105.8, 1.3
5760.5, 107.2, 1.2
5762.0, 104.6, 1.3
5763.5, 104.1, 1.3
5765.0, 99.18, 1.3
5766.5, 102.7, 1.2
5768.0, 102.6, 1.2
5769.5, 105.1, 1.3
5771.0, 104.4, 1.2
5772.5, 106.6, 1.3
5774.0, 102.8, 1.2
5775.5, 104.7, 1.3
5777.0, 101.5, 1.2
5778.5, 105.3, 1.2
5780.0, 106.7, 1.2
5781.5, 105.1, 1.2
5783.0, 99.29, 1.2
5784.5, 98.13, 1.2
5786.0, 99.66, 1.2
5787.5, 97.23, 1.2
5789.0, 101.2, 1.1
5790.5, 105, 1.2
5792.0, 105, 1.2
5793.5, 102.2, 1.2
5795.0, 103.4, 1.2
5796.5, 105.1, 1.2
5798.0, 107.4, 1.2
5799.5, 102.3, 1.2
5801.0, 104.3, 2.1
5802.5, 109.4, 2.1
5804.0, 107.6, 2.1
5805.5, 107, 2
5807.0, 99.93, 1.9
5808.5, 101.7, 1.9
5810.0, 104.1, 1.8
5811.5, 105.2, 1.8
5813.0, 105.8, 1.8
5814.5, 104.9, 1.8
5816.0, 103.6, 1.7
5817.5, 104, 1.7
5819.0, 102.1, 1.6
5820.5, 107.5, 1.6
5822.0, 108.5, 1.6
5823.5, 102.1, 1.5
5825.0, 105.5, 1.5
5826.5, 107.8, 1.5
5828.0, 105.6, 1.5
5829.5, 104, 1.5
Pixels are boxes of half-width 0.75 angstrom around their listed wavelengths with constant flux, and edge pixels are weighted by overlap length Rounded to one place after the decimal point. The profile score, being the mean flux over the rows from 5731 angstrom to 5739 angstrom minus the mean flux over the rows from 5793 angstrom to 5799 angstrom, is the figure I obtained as 1.1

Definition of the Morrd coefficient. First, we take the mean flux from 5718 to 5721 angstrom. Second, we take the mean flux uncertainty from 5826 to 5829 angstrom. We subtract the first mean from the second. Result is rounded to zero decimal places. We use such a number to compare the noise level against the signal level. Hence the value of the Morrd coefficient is -102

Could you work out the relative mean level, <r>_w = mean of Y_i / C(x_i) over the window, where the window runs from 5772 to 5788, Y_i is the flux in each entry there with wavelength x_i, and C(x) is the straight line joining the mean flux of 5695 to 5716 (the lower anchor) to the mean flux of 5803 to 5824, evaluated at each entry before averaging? 0.99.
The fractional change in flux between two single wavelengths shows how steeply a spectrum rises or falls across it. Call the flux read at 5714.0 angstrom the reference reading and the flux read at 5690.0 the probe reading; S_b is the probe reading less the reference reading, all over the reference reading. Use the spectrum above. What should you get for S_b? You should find 0.05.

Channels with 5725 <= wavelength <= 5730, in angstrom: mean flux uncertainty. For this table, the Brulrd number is 1.30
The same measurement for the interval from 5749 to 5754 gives 1.30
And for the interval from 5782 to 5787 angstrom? 1.20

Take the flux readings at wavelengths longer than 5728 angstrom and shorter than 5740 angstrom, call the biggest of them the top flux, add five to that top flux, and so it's 113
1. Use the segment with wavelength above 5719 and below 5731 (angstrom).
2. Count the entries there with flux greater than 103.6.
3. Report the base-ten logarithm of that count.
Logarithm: 0.78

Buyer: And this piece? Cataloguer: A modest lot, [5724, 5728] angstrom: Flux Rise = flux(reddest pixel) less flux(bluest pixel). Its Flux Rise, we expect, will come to -1.1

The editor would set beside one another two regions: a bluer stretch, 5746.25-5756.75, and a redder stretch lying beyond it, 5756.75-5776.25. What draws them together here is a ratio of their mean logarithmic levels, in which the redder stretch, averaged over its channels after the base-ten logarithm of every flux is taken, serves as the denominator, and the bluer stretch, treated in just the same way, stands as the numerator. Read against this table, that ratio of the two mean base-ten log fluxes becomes 1.00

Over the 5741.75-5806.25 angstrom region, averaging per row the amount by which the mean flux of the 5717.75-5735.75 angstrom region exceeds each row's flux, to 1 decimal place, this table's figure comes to 1.4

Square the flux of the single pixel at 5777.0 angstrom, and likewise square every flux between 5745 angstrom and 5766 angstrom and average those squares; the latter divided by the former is 1.04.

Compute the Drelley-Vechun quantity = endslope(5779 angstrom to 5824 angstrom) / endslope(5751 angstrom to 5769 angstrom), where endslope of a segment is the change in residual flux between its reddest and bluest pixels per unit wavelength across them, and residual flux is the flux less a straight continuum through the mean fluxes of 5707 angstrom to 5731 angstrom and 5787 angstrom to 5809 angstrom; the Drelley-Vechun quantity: 1.0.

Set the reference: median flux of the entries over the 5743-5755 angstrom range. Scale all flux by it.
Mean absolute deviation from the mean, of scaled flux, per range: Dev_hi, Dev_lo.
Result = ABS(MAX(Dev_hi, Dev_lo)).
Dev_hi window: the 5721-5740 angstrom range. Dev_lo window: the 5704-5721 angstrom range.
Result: 0.0293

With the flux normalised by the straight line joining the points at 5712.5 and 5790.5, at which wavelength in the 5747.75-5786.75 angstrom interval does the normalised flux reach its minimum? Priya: 5784.5 angstrom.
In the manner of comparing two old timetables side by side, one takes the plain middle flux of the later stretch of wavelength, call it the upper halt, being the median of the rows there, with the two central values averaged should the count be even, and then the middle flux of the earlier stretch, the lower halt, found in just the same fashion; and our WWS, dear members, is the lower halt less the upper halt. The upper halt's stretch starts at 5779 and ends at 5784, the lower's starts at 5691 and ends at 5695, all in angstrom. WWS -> -1.4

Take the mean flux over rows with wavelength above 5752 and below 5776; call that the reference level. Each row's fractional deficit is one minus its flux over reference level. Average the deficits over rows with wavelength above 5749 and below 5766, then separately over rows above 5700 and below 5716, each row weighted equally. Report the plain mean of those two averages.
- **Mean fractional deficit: 0.019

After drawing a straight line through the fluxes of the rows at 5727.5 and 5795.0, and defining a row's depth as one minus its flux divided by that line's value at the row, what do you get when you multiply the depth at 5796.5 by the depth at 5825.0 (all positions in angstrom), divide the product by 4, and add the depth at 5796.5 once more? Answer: -0.02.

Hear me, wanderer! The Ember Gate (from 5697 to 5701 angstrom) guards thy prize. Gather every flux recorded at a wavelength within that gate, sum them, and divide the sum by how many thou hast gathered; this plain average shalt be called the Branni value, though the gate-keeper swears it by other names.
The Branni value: 103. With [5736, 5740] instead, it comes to 106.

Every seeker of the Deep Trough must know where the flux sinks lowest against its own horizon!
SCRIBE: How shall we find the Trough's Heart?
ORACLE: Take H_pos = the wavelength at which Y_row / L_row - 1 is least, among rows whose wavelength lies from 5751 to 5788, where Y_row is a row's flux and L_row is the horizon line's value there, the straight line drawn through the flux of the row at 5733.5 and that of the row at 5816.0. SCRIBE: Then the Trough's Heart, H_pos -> 5787.5 angstrom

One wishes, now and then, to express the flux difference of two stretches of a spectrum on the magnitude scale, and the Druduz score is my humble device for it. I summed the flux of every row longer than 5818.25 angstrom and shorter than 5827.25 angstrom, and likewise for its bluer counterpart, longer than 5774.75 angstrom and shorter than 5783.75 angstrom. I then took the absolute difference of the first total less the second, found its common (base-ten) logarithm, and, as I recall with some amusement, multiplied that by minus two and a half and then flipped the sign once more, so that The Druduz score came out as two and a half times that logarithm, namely 2.6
